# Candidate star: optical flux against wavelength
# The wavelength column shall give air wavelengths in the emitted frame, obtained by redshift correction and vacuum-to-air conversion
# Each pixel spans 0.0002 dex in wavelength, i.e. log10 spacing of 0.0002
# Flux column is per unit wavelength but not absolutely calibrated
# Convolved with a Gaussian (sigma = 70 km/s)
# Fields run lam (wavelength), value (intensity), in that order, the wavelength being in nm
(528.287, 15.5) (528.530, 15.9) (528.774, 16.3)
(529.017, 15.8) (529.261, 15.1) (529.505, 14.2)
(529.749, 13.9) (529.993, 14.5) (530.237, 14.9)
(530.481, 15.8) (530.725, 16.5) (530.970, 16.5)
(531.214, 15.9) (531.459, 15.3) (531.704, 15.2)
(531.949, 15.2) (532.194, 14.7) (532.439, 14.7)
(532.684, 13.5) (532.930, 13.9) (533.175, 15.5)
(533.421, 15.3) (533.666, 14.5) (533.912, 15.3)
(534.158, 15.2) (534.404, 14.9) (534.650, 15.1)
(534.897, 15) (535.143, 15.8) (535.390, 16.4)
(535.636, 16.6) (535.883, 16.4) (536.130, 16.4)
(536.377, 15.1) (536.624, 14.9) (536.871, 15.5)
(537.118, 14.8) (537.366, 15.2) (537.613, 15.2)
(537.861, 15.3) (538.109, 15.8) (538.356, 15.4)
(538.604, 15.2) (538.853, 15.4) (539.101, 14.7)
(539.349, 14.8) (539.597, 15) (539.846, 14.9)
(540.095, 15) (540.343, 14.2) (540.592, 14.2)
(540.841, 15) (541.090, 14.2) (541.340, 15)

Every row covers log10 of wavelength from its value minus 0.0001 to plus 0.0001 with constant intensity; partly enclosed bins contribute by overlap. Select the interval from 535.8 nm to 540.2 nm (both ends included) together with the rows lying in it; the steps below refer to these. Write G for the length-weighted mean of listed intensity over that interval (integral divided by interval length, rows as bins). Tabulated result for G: 15.3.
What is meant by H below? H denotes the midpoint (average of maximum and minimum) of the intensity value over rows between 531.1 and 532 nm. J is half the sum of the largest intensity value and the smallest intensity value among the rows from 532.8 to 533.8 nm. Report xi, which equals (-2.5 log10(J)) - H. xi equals -18.47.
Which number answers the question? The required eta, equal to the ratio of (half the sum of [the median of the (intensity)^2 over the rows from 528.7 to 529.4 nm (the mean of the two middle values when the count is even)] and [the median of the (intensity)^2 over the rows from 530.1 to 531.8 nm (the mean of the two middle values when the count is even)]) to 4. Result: 62.4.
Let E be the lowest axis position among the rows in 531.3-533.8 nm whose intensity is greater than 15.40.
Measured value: 533.175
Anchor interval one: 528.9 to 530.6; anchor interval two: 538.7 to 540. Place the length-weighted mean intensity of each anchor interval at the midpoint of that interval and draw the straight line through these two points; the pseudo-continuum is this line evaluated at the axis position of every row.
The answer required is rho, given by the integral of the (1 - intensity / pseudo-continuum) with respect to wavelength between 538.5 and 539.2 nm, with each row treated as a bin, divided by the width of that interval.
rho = -0.011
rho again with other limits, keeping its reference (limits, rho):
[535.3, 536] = -0.103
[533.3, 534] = -0.007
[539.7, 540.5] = 0.018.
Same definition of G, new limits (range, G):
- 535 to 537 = 15.9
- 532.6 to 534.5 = 14.8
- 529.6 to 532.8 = 15.1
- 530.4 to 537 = 15.4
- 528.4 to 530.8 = 15.3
